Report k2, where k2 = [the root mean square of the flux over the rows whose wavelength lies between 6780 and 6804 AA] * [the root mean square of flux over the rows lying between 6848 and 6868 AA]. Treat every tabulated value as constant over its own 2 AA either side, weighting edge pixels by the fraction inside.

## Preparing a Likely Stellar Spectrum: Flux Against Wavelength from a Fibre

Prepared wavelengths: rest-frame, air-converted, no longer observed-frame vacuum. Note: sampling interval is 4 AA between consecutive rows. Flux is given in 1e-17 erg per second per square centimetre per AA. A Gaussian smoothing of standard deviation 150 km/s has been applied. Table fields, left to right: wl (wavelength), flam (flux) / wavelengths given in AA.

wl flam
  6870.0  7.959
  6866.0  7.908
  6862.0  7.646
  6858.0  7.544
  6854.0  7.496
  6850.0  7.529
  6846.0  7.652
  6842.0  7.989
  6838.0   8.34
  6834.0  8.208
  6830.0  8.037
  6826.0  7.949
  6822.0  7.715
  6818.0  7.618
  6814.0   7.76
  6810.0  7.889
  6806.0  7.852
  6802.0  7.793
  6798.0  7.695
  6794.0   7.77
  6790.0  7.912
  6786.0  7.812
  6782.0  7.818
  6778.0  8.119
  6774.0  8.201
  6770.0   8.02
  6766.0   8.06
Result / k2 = 59.5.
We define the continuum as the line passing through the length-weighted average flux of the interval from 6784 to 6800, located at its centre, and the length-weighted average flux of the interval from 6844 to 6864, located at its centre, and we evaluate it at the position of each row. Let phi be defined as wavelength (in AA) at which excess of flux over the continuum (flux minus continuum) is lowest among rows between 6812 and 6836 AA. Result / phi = 6818.0 AA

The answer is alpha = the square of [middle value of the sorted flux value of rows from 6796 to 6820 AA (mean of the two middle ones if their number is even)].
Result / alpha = 60.5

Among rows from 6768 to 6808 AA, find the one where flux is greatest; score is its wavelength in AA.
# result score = 6774.0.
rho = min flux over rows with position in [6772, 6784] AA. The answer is 7.818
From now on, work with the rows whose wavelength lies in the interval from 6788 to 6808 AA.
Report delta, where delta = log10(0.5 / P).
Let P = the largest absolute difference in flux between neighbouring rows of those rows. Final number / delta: 0.55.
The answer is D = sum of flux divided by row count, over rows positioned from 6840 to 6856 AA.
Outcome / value 7.67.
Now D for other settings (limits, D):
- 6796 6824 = 7.76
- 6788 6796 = 7.84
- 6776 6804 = 7.85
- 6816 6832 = 7.83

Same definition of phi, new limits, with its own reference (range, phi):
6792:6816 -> 6798.0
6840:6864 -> 6854.0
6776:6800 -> 6798.0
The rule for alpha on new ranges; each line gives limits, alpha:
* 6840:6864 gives 57.7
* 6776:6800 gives 61.1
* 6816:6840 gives 63.9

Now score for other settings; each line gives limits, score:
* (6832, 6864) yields 6838.0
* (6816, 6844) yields 6838.0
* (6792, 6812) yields 6810.0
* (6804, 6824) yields 6810.0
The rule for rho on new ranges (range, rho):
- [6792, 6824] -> 7.618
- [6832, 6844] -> 7.989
